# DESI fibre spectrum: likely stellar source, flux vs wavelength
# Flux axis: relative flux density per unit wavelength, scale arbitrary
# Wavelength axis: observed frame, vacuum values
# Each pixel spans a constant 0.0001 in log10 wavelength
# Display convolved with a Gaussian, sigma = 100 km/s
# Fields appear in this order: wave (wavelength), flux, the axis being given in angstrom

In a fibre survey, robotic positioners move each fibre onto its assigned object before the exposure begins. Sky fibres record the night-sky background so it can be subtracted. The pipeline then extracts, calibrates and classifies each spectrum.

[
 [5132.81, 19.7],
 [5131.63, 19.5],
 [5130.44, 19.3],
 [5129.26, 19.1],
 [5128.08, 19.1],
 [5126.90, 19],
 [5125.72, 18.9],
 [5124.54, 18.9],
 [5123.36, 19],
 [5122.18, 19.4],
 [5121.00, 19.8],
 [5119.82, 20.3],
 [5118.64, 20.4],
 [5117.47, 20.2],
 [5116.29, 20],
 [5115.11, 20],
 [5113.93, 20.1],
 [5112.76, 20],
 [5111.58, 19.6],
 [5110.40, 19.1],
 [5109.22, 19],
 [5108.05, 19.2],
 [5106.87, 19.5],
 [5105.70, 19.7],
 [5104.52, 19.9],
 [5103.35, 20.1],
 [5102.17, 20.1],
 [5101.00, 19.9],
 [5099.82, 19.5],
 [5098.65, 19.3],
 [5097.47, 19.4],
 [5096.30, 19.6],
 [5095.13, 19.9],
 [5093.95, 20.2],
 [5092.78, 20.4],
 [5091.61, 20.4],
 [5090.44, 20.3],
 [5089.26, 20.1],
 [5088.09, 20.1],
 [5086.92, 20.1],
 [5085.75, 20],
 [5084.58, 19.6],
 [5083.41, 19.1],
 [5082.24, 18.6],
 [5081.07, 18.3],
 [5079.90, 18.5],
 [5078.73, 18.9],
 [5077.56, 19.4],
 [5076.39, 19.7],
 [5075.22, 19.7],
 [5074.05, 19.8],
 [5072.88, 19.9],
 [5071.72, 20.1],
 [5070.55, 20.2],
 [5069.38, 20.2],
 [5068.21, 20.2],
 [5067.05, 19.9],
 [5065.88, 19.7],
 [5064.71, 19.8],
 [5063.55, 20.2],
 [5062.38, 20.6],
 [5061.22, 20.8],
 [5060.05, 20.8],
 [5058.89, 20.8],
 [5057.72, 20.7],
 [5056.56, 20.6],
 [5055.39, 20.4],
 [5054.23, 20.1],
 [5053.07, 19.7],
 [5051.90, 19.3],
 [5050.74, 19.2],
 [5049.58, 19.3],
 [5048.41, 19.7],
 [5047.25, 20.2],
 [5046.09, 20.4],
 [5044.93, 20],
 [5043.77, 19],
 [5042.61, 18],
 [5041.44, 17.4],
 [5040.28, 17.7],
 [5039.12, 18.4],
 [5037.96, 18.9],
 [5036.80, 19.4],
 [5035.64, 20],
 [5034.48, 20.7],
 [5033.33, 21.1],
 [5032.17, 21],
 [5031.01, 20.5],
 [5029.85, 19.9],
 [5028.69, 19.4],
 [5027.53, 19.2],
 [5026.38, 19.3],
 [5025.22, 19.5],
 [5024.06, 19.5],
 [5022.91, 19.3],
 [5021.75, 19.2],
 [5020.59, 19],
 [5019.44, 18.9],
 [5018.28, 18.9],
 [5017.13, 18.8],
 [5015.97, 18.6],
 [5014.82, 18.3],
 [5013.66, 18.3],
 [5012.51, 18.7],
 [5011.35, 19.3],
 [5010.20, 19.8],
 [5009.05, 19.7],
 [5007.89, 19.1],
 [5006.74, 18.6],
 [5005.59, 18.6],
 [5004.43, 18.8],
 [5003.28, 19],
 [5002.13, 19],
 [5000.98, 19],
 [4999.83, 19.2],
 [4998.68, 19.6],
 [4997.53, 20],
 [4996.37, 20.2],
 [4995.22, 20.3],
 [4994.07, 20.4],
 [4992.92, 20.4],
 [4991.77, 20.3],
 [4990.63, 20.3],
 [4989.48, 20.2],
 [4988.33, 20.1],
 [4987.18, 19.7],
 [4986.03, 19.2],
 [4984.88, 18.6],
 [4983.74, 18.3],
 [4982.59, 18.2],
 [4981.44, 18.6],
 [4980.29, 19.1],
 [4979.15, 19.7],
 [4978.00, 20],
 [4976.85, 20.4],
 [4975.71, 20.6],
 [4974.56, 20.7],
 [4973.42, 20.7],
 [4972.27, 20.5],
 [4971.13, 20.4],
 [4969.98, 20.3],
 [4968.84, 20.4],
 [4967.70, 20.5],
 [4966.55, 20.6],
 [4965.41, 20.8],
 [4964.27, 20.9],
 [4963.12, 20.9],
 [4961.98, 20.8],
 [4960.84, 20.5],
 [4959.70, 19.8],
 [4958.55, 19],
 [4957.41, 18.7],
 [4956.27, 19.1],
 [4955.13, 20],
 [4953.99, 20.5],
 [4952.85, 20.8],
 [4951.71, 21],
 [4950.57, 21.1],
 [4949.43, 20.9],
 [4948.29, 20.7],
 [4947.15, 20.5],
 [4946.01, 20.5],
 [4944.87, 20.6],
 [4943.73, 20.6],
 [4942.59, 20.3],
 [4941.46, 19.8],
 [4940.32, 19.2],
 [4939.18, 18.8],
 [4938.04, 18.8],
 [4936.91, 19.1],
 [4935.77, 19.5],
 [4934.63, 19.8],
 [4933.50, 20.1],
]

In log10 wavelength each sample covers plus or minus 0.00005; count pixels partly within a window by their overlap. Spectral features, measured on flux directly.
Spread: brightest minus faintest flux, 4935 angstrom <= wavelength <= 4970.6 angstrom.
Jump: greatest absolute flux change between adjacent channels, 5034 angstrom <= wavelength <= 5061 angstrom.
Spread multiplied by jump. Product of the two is 2.40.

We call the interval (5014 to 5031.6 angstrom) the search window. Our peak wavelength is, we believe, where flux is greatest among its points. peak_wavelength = 5031.01 angstrom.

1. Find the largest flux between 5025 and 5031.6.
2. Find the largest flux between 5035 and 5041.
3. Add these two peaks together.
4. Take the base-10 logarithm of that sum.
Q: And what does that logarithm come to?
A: 1.61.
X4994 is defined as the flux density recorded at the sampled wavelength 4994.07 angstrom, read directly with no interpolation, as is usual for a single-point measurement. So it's 20.4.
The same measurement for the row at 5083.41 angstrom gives 19.1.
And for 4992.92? 20.4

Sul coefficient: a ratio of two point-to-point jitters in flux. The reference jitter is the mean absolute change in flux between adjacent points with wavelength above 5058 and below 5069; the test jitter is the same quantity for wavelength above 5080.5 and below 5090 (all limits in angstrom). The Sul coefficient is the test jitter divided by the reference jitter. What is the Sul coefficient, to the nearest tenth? 1.3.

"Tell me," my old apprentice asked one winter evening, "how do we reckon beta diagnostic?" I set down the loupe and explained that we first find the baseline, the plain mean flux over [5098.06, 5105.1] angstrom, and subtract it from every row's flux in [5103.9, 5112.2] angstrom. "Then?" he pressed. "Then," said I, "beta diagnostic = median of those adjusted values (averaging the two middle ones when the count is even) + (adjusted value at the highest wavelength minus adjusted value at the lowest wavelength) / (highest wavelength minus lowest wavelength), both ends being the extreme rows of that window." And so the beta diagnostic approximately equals -0.3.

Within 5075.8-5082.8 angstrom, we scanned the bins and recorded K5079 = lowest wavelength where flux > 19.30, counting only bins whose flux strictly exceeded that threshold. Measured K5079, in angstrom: 5076.39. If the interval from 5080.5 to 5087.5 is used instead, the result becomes 5084.58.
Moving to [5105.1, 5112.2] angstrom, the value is 5105.70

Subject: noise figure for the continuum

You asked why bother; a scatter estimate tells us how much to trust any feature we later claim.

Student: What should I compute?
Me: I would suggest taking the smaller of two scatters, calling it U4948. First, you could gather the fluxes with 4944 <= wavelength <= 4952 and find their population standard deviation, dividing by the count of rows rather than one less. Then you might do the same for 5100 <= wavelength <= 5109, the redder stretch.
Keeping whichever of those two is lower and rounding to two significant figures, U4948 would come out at 0.23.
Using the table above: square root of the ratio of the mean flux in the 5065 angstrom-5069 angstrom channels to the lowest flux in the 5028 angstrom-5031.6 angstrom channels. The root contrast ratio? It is 1.01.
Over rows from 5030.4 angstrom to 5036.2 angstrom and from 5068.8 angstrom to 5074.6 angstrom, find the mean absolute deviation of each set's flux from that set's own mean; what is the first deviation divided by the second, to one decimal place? 2.2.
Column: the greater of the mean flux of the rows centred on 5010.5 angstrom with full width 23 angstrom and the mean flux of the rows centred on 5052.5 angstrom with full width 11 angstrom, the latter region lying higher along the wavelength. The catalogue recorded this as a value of 19.9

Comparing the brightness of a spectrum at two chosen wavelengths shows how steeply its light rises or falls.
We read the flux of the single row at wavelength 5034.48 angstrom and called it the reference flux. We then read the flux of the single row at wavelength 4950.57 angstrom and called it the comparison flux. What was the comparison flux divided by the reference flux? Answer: 1.02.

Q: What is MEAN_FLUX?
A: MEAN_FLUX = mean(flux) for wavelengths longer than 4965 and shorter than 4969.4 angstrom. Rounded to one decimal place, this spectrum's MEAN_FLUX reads 20.6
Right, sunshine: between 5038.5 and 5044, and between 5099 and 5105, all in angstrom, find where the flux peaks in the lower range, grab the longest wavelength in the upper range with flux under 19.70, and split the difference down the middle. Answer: 5071.8 angstrom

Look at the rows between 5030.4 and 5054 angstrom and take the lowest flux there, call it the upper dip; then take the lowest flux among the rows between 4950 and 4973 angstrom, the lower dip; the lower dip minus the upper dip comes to 1.3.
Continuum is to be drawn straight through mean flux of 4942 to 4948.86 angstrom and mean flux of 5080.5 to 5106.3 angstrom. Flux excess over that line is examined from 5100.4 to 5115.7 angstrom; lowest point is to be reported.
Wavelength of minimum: 5109.22 angstrom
